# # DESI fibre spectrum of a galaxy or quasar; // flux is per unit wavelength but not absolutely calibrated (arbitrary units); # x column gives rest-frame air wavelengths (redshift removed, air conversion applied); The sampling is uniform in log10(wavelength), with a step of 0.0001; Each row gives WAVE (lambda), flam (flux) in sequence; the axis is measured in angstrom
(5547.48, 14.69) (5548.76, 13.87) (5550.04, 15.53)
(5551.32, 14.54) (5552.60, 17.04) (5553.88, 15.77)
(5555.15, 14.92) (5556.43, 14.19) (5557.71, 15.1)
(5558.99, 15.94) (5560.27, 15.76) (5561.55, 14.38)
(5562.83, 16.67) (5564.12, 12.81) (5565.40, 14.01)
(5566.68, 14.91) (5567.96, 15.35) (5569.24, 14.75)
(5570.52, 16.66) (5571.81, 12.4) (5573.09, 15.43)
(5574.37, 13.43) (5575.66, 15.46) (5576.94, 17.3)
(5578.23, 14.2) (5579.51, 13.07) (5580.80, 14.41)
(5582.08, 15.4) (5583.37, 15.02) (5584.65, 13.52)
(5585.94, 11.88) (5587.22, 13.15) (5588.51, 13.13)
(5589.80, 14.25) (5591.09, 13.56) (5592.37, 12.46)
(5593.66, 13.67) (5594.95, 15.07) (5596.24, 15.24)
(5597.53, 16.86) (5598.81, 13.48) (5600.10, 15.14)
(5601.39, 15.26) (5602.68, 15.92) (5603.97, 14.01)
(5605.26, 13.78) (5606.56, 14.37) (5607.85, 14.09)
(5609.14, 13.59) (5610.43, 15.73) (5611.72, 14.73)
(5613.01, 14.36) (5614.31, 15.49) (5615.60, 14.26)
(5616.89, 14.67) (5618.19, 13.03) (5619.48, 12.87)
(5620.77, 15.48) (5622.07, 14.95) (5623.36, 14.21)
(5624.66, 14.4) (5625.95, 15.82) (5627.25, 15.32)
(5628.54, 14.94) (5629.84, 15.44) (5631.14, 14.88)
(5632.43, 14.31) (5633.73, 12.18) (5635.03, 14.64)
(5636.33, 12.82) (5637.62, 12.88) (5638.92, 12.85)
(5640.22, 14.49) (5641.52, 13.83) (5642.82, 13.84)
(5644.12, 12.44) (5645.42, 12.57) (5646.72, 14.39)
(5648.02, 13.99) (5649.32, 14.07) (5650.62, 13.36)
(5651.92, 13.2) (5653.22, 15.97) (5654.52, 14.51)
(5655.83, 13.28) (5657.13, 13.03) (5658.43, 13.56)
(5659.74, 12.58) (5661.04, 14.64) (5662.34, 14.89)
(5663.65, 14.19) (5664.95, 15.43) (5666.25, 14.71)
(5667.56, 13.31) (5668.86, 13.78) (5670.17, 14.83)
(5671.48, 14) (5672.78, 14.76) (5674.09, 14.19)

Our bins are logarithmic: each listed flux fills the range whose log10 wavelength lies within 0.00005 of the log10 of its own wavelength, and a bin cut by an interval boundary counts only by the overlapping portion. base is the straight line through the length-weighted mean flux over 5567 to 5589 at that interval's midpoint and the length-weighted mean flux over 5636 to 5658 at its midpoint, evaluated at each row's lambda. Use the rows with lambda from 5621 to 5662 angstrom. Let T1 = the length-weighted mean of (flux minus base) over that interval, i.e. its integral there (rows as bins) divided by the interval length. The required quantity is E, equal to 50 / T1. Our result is 163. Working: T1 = 0.31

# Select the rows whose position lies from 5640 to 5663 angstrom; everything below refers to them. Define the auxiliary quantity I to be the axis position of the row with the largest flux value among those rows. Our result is 5653.22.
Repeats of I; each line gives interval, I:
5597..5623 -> 5597.53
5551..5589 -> 5576.94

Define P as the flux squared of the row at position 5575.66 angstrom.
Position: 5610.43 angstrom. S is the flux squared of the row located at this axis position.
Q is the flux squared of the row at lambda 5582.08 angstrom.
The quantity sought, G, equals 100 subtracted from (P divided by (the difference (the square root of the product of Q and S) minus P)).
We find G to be -26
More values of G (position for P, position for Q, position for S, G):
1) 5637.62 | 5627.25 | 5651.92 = -95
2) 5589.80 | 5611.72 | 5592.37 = -110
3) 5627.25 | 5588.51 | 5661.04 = -106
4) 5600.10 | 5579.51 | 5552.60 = -135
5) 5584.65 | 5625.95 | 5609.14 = -94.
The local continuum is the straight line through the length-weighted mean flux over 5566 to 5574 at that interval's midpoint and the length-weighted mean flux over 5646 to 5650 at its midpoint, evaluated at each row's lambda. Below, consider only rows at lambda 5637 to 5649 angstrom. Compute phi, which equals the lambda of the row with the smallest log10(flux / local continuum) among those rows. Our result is 5644.12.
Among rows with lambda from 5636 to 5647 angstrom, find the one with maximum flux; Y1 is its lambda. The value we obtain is 5640.22 angstrom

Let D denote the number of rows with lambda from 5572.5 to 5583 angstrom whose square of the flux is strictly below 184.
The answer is 2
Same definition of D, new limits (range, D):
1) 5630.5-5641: 4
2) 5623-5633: 0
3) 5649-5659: 5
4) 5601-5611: 0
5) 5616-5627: 2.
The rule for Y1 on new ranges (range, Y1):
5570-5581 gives 5576.94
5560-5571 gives 5562.83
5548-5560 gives 5552.60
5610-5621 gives 5610.43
